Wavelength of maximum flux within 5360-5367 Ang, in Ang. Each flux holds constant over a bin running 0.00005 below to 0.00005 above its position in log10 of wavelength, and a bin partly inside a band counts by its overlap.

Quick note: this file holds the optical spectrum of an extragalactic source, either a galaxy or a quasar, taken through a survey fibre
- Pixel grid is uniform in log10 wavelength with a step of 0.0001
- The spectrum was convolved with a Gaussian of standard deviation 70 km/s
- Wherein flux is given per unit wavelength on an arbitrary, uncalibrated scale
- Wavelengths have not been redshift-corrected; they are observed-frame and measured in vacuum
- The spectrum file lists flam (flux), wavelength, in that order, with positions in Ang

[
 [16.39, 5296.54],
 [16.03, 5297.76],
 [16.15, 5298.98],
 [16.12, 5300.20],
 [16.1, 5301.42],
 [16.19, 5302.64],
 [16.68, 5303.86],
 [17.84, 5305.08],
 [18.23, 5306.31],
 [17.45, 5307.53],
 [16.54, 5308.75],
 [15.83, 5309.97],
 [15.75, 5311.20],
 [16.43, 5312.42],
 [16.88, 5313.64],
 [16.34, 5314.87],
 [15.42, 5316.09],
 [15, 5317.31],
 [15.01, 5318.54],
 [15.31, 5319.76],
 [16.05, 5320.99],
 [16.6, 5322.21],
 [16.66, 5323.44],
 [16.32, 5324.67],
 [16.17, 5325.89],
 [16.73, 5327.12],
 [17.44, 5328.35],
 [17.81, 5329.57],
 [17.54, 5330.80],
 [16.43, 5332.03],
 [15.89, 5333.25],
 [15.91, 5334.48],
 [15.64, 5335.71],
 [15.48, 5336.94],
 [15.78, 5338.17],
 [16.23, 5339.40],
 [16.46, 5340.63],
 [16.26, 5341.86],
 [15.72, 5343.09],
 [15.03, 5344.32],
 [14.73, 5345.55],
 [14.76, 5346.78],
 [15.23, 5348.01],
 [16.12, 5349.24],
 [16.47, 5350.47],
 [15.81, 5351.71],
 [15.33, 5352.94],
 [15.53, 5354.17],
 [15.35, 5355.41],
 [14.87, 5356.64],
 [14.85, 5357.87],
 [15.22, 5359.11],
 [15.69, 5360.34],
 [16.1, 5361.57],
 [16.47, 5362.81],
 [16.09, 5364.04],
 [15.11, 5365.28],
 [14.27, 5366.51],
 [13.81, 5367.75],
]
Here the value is 5362.81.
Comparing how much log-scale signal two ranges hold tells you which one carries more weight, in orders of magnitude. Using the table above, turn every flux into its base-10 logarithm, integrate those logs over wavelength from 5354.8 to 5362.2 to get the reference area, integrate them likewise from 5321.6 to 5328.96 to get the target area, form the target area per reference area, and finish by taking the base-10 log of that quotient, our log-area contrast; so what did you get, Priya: 0.0101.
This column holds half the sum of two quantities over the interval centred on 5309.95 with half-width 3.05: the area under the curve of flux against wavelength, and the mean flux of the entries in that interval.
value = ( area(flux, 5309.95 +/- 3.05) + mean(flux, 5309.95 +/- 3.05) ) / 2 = 58.3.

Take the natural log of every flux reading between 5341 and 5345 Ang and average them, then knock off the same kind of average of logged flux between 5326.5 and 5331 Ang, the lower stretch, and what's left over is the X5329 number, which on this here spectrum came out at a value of -0.10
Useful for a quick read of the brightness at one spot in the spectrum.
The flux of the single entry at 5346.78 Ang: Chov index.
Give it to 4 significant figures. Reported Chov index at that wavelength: 14.76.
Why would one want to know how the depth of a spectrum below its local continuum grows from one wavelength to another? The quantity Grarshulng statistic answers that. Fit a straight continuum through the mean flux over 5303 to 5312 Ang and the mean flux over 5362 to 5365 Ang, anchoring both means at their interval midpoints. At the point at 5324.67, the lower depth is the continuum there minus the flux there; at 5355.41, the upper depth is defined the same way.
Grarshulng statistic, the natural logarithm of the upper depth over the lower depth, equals 1.0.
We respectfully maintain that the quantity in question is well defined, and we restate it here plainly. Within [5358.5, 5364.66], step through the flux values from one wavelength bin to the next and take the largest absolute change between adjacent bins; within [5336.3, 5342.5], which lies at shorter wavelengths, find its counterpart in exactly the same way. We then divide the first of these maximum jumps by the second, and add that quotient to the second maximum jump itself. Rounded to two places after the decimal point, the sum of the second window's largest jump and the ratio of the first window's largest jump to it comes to 1.49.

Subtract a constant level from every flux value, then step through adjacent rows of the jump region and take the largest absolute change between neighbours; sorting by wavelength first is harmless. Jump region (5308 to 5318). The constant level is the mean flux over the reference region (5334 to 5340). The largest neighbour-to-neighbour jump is 0.92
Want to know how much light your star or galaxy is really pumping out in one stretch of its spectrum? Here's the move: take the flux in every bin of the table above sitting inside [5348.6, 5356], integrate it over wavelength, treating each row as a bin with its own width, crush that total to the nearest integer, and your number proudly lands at 117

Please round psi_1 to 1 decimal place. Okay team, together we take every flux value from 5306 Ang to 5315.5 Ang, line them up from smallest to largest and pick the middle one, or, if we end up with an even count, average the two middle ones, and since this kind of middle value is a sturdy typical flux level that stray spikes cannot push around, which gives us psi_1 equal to 16.5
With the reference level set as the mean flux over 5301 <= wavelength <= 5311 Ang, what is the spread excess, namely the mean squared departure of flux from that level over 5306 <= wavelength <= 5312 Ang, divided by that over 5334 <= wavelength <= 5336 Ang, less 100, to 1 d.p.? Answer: -99.2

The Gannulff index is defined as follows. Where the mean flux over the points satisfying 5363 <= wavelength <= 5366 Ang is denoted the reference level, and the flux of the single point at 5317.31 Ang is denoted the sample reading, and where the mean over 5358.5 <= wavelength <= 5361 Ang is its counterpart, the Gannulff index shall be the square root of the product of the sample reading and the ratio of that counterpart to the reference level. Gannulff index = 3.85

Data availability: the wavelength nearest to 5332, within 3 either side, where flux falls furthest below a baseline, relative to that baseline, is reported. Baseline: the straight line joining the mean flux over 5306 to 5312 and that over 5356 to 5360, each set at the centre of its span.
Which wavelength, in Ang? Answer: 5333.25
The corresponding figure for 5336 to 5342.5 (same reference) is 5336.94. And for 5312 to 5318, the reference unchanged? 5317.31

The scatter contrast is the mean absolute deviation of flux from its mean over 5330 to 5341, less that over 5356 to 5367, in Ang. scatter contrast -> -0.15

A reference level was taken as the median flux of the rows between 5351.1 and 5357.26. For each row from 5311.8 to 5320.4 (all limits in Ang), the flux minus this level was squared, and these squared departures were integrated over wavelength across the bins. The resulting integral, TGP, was 5.8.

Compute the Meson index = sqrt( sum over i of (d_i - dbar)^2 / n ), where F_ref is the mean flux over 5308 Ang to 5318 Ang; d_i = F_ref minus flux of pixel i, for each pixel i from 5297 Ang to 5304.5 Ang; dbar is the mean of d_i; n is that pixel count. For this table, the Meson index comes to 0.2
